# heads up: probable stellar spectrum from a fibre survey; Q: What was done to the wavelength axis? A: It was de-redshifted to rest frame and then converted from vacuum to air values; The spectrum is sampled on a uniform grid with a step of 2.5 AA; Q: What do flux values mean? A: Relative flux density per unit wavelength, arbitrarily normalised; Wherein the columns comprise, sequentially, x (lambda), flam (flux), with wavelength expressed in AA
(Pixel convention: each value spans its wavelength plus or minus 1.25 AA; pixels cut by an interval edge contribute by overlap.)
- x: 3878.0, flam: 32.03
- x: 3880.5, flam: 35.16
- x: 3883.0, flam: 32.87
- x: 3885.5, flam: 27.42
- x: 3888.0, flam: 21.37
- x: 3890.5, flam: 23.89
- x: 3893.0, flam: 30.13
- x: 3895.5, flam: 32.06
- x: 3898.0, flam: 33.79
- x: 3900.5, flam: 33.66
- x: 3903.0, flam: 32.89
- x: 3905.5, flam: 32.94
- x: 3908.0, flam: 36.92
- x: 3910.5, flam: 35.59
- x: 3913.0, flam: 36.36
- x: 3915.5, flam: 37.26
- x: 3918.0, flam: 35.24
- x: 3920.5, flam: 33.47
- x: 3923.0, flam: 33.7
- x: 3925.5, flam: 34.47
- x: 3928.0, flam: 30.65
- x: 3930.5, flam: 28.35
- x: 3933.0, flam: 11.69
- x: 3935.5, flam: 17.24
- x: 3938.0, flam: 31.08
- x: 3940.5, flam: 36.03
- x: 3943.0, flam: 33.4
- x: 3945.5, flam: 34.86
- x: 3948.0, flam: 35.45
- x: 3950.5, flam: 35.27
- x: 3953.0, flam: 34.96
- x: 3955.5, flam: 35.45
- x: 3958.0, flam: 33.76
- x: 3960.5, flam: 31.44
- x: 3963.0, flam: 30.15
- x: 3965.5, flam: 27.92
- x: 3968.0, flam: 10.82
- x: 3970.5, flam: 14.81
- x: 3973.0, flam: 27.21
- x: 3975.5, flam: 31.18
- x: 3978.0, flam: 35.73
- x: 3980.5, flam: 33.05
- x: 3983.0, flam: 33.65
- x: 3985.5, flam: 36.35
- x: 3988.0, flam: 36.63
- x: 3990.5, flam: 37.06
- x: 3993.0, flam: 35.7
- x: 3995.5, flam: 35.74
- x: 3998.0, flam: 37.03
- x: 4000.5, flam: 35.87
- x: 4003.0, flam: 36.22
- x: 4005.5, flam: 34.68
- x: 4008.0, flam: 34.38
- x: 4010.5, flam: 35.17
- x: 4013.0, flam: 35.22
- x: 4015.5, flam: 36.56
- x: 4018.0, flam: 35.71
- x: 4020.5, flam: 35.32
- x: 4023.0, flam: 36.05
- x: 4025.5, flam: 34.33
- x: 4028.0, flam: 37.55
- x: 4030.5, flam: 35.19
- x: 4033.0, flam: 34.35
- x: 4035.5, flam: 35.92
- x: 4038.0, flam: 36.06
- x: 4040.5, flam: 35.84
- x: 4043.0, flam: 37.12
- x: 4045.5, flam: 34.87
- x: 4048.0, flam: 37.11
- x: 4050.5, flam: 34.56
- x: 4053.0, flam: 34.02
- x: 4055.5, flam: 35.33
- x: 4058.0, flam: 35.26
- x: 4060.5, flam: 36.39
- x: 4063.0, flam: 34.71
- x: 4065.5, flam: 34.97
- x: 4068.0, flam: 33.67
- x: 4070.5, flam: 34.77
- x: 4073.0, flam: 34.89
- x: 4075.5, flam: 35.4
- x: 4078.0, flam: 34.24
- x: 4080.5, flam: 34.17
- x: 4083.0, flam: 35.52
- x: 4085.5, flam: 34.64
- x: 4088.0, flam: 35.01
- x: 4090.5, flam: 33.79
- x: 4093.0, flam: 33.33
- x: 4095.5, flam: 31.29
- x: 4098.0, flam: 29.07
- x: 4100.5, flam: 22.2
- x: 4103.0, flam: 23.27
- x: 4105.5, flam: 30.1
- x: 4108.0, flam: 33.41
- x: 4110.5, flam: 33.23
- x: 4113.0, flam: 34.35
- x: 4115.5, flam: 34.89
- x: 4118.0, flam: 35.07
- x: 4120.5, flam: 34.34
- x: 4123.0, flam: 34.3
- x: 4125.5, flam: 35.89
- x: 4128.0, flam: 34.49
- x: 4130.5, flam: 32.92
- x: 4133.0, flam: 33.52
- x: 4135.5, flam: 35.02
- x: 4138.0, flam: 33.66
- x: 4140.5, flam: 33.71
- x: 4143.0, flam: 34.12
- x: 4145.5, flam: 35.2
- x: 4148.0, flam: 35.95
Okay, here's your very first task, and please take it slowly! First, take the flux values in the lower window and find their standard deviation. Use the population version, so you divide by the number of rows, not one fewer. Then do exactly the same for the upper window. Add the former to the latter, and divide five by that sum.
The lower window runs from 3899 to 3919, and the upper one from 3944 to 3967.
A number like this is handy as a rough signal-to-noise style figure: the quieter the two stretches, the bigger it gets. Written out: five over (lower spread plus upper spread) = 1.2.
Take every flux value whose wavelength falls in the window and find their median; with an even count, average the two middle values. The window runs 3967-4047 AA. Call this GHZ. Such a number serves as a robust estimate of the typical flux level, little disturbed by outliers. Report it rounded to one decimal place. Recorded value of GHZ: 35.7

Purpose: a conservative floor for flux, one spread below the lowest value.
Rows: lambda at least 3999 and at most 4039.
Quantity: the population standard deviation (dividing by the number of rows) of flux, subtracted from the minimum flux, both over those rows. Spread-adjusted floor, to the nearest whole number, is 33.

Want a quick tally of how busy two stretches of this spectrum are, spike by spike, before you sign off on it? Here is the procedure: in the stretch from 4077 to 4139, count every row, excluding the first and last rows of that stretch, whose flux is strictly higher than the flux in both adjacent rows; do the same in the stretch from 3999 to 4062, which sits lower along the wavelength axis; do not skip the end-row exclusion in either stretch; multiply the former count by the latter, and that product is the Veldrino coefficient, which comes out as 48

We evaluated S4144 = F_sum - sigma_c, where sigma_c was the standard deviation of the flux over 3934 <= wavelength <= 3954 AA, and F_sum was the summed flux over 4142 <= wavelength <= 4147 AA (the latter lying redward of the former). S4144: 63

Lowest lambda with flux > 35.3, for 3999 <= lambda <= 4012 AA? 4000.5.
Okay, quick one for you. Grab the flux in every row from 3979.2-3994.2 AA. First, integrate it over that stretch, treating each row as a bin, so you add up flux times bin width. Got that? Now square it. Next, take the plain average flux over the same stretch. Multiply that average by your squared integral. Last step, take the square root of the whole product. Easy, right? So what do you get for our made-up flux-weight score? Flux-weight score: 3160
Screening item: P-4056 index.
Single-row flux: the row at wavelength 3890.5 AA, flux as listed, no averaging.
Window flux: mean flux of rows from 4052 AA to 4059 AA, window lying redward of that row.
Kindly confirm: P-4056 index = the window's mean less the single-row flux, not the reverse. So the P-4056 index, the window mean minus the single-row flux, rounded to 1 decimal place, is 11.0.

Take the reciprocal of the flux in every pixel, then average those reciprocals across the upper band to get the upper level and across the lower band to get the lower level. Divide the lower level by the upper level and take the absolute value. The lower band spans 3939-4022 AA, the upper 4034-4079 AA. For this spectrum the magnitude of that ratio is 1.14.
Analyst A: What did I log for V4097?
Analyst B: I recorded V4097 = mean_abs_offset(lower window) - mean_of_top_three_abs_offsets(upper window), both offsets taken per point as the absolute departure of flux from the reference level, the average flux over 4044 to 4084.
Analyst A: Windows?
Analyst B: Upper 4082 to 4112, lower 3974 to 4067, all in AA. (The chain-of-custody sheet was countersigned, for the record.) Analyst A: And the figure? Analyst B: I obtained -9.1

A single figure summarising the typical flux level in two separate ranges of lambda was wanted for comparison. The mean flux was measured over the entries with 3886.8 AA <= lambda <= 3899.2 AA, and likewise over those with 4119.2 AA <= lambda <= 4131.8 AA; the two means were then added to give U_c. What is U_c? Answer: 62.6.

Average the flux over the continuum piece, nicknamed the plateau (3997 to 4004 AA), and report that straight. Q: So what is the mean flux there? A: 36.4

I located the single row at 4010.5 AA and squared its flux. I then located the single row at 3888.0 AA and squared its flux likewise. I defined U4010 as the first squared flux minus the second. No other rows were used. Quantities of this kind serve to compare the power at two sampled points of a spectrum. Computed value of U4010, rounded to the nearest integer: 780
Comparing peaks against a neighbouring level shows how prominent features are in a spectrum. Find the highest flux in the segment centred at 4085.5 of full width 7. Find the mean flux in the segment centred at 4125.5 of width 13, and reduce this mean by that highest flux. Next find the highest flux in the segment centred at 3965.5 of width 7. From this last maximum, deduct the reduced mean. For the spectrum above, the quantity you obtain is 31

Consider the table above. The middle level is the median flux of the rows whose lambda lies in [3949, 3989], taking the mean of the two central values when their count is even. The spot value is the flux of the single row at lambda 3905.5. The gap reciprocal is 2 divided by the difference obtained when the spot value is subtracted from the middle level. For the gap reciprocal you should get 4.9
